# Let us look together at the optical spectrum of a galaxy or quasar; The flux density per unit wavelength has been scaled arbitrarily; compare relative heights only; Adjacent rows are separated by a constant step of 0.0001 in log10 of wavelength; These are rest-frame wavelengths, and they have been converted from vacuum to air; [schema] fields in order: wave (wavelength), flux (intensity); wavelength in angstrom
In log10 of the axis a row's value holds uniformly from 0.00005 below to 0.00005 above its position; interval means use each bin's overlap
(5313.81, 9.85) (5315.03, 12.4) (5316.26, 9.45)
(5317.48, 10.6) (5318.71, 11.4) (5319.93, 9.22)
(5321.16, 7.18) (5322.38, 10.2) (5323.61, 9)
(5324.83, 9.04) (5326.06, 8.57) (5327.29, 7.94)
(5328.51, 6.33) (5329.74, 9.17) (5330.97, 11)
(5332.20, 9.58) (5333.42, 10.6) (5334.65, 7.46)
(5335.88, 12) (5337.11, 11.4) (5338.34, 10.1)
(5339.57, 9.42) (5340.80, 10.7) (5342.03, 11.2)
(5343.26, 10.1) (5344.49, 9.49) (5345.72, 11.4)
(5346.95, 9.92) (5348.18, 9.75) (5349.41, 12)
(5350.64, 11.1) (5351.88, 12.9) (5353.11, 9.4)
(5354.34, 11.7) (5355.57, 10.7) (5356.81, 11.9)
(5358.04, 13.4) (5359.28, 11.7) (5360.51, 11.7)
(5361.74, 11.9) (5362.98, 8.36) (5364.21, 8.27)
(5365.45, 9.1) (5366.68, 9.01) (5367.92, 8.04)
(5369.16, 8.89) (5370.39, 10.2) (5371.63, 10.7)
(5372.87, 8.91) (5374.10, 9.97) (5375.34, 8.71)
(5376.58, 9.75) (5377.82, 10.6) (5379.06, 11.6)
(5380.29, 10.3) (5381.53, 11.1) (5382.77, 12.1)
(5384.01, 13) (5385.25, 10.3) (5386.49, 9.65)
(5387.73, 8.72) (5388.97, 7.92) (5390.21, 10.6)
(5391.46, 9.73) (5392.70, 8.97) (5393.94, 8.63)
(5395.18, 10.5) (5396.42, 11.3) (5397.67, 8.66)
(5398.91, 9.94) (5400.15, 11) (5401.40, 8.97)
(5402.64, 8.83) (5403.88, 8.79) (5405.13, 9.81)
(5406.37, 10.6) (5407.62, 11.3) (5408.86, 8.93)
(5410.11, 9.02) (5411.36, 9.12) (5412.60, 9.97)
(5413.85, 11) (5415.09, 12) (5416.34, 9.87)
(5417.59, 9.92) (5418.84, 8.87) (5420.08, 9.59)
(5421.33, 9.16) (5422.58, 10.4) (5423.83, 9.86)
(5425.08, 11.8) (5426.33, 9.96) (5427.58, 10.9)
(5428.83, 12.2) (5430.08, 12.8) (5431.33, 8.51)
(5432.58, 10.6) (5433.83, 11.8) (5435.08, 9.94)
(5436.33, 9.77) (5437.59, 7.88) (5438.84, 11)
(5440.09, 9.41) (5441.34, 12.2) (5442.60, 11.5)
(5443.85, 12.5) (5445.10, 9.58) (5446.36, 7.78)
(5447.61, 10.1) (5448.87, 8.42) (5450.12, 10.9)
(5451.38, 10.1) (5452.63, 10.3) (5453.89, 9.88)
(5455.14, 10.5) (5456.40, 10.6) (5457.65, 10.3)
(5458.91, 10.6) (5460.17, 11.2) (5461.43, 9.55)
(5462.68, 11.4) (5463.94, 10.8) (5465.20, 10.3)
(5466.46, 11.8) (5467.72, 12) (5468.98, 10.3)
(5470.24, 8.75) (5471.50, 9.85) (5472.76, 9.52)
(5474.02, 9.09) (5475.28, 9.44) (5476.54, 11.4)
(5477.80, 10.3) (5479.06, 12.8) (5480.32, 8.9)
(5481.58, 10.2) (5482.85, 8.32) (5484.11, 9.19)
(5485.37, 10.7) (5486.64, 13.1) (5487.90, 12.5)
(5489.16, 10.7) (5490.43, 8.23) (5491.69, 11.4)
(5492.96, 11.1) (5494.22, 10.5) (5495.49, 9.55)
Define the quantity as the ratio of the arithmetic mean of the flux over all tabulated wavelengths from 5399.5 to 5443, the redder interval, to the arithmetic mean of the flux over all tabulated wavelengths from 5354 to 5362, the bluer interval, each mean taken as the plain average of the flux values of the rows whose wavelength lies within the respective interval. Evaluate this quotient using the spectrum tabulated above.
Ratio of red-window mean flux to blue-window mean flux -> 0.86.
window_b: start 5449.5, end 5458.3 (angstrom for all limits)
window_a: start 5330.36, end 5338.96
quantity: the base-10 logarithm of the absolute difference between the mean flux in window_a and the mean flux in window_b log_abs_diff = -1.2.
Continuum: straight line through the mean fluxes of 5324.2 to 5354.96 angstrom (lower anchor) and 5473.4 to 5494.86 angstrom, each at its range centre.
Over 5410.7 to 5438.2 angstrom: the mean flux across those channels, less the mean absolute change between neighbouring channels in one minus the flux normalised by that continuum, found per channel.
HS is 10.14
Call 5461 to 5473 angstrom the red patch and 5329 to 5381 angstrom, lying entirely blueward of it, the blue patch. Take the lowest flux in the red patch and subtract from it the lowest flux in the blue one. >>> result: 1.3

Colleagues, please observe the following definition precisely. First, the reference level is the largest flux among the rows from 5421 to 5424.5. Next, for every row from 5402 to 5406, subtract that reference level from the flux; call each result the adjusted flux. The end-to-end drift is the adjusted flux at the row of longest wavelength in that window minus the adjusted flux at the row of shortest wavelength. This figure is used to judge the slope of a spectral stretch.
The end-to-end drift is 1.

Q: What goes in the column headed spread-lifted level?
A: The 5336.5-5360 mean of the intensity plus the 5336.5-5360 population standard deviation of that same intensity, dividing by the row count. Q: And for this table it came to 12.1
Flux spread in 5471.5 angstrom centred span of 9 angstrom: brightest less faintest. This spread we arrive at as 3.25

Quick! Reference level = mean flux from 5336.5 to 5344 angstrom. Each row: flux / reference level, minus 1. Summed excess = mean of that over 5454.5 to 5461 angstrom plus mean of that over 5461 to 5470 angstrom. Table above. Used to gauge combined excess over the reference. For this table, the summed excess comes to 0.05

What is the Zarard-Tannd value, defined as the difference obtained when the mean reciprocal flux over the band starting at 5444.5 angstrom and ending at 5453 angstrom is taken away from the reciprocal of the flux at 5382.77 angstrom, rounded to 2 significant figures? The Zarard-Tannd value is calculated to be -0.023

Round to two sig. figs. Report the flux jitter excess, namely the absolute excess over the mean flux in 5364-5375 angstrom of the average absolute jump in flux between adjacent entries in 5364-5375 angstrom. 8.3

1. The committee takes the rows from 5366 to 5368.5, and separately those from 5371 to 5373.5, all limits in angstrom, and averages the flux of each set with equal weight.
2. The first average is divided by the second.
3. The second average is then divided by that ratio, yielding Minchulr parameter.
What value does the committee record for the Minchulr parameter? 11.3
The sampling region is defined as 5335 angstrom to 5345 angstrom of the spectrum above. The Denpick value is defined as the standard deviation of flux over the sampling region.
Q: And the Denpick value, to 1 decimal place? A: 0.9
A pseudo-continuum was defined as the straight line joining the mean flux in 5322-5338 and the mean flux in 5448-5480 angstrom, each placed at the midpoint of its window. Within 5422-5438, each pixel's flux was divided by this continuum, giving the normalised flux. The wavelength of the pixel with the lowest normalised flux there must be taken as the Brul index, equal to 5437.59 angstrom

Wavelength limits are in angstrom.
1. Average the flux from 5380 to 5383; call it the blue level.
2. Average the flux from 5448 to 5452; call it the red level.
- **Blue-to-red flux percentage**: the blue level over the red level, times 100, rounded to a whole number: 114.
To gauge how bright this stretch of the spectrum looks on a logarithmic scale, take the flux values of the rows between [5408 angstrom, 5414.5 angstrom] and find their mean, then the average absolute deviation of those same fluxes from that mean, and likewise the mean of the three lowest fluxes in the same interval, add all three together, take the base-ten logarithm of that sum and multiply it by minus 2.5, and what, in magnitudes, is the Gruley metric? -3.22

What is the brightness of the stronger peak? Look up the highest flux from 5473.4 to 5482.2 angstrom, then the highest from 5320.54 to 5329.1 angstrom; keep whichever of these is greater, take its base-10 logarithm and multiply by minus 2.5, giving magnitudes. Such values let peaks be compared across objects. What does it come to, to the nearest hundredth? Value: -2.77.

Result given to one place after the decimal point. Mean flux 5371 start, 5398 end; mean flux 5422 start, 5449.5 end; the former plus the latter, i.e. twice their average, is 20.5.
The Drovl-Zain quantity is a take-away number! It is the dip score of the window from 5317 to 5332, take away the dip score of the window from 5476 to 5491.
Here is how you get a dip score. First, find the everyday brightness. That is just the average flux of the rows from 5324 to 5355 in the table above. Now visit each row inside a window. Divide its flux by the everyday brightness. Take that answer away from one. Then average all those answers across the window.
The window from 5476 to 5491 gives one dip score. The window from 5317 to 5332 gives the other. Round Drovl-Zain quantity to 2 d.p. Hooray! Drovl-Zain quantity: 0.14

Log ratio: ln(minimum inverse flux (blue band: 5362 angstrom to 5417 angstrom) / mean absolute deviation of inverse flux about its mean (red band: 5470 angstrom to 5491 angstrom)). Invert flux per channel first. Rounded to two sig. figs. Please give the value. 1.9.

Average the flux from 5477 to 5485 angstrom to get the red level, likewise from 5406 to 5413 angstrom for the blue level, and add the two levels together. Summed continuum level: 19.8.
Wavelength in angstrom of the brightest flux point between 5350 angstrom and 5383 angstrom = 5358.04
